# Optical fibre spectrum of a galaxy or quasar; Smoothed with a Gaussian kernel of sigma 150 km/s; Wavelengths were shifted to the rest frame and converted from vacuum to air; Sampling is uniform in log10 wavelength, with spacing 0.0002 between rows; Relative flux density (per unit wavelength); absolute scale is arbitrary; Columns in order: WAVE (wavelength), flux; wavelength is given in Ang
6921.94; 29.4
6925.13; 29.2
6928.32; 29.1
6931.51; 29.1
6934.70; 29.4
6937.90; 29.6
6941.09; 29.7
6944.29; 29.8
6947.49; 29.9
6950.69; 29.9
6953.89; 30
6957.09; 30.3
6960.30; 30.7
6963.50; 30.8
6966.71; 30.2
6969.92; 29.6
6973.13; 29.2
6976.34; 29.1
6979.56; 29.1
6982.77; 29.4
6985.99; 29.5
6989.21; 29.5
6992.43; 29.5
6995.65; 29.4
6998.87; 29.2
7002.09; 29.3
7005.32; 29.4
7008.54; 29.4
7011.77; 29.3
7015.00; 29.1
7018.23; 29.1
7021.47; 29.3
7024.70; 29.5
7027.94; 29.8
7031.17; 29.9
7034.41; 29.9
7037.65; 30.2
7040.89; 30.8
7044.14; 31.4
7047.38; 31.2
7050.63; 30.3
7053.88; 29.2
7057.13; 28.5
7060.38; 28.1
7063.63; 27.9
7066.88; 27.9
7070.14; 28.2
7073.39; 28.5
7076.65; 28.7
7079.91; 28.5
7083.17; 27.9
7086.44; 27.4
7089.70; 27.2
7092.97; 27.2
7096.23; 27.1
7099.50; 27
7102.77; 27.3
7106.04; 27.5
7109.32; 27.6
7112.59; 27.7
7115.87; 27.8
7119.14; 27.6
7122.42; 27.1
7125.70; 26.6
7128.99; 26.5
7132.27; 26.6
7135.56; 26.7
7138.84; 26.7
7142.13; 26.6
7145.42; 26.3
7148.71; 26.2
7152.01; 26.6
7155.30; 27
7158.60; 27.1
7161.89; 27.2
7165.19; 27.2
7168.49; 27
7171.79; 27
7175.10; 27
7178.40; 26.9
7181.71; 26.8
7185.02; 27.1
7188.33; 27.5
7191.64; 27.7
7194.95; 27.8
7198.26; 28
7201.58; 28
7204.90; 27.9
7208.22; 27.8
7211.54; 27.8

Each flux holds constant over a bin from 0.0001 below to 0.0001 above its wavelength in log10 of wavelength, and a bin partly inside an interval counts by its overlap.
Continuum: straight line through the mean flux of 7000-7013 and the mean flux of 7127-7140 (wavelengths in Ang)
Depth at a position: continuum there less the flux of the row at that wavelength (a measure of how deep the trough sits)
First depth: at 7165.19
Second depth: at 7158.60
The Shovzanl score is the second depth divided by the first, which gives 0.8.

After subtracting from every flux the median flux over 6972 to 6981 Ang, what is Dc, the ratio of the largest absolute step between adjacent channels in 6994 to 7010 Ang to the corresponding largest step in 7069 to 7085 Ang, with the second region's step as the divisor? 0.3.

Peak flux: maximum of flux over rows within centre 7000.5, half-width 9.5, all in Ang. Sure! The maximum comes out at 29.5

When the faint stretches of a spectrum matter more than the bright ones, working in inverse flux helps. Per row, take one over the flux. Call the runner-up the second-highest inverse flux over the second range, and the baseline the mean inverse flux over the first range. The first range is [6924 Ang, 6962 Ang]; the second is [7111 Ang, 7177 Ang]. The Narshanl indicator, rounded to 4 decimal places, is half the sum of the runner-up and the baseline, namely 0.0358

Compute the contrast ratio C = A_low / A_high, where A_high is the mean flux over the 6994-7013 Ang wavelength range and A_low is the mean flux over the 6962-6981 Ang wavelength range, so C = 1.01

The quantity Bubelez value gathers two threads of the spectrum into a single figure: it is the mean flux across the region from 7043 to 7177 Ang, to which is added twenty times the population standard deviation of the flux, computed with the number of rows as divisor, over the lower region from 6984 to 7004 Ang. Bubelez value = 29.9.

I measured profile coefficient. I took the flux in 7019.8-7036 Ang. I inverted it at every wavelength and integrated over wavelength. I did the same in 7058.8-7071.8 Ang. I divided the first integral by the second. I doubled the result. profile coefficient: 2.35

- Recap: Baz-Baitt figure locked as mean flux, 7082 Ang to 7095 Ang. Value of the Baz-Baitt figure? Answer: 27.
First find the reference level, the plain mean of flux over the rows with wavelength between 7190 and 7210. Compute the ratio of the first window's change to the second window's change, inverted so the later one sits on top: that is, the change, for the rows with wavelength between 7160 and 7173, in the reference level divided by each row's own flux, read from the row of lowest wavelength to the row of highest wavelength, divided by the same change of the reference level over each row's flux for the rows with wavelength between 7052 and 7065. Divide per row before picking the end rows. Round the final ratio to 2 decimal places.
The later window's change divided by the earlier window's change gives 0.17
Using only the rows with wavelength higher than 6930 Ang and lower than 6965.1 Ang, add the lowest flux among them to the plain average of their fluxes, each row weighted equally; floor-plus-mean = 59.0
